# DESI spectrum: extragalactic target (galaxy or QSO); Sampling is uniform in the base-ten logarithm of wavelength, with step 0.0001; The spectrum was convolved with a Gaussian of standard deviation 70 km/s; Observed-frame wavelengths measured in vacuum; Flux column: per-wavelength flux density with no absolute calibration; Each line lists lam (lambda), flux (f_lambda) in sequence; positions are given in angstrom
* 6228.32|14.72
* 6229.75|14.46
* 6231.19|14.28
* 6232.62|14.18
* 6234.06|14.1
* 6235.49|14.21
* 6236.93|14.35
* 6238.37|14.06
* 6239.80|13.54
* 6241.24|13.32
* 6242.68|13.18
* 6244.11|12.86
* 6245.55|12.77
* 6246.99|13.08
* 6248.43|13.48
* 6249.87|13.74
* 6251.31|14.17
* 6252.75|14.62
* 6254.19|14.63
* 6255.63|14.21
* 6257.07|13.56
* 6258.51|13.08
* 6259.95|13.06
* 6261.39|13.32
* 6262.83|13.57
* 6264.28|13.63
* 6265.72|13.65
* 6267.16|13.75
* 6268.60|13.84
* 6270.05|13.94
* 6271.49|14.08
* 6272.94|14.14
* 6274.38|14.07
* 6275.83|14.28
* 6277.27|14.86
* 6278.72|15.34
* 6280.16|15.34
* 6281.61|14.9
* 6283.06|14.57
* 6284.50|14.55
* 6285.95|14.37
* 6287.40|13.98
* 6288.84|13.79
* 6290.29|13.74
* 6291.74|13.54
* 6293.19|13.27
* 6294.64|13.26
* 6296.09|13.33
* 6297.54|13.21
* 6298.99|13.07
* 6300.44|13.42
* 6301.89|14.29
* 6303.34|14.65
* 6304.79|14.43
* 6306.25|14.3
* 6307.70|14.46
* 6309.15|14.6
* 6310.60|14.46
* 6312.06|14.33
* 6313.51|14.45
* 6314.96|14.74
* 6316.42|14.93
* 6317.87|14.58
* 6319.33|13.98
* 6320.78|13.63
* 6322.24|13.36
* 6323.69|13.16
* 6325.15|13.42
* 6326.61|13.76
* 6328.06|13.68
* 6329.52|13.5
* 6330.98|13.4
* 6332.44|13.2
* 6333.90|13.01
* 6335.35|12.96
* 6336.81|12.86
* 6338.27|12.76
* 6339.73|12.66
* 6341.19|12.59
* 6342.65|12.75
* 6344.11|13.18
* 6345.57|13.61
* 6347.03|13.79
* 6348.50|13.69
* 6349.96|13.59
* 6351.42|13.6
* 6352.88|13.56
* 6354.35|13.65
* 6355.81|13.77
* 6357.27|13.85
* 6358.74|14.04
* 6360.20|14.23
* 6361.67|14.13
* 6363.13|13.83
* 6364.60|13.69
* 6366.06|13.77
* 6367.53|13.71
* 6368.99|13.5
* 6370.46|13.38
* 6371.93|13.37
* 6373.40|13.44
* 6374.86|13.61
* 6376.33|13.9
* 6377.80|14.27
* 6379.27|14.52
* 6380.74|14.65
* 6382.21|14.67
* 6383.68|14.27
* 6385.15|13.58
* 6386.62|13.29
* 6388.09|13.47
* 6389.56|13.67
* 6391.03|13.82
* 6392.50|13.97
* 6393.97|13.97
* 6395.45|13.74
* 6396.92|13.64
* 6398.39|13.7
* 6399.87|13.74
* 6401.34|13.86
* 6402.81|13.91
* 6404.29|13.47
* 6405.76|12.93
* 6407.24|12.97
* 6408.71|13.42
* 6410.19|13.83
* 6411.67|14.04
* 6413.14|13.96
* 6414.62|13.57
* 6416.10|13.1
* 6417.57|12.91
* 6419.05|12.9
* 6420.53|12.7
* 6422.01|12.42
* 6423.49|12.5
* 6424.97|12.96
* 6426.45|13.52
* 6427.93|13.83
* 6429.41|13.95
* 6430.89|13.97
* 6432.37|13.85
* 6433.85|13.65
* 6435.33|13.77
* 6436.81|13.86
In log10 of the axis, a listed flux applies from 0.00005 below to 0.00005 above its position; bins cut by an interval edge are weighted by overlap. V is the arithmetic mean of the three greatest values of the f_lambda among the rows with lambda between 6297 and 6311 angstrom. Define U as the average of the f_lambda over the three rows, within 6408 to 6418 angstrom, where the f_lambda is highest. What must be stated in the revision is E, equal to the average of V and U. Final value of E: 14.3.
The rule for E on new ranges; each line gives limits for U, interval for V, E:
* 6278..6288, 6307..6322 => 15.0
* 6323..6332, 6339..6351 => 13.7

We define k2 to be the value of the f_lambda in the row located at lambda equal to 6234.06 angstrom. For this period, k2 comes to 14.1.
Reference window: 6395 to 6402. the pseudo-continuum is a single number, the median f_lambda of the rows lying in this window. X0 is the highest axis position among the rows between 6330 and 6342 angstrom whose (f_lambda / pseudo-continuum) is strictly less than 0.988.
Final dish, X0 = 6341.19 angstrom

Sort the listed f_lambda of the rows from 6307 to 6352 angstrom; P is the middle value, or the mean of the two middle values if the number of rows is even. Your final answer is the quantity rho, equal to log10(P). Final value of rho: 1.13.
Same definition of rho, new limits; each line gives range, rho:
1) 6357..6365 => 1.14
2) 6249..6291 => 1.15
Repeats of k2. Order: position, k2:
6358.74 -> 14.04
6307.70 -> 14.46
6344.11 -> 13.18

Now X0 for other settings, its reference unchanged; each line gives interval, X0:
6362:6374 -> 6373.40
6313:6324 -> 6323.69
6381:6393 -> 6388.09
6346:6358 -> 6352.88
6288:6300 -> 6298.99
